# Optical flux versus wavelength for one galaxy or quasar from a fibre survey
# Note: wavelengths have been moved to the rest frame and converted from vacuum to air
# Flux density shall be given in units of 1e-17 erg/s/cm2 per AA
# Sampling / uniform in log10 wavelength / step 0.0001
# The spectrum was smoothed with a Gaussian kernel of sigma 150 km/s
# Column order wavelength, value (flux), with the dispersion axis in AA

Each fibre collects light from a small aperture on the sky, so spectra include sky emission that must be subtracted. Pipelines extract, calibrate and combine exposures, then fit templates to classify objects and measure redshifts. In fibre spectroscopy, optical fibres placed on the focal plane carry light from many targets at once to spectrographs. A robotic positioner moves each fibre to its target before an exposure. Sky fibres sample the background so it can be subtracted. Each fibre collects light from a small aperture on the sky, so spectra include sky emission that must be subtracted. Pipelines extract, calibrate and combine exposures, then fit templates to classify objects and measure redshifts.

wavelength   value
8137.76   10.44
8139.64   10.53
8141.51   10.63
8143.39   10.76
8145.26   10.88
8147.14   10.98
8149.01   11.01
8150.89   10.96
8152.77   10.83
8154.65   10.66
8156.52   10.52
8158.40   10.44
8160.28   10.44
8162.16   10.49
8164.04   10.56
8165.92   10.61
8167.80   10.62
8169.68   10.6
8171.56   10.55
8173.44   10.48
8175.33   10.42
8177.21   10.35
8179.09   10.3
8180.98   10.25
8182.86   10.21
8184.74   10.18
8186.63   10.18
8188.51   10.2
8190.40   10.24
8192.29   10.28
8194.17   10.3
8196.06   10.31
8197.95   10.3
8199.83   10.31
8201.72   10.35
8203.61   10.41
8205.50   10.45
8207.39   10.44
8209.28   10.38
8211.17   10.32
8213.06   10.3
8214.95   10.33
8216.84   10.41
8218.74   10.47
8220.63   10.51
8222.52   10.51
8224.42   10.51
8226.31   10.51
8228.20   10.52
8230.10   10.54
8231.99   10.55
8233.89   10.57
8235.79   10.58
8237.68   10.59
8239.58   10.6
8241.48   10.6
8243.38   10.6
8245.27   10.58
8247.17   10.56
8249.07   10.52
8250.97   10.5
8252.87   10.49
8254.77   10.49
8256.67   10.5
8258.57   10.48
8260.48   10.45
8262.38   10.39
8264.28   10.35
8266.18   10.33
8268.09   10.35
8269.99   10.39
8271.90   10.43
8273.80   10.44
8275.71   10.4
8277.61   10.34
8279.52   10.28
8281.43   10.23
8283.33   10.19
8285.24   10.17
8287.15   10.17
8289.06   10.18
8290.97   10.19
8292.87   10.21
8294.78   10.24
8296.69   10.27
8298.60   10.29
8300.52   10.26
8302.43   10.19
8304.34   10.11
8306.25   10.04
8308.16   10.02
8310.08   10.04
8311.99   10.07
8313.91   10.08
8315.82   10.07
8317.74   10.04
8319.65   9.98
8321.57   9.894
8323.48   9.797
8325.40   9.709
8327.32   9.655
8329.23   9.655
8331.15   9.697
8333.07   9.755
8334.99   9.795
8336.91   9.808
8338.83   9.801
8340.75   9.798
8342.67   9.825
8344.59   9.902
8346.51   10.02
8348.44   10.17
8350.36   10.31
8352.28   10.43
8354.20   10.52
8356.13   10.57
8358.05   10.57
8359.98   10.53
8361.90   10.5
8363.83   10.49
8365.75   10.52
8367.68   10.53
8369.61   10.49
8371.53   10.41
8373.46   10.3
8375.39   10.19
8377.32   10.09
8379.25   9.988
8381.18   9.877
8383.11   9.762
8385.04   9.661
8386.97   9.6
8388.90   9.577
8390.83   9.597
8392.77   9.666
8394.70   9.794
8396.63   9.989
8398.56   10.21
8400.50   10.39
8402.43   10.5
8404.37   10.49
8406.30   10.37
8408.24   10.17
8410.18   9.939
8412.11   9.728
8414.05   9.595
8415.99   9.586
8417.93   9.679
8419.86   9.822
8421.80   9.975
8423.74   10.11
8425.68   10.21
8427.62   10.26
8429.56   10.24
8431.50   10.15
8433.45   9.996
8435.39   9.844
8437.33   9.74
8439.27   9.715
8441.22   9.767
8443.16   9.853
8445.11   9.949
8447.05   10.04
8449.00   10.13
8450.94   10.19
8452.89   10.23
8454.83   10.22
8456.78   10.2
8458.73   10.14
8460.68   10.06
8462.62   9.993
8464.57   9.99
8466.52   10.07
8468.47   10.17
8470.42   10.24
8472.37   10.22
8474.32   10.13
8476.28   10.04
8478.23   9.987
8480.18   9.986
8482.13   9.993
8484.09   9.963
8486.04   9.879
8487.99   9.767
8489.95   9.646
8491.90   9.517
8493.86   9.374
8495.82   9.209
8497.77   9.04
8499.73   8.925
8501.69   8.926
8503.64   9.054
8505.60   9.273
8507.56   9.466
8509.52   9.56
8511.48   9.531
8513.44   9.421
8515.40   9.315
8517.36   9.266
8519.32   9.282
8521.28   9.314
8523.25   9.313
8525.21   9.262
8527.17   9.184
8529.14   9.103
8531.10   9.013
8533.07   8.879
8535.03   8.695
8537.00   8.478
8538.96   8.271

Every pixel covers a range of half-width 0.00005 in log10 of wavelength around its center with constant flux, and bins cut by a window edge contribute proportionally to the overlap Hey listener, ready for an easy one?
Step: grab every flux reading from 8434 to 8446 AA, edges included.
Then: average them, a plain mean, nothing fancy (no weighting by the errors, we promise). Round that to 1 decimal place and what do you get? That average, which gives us 9.8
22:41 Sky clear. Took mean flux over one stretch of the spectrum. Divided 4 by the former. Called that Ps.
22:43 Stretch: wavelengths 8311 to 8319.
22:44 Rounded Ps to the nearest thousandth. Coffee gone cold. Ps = 0.397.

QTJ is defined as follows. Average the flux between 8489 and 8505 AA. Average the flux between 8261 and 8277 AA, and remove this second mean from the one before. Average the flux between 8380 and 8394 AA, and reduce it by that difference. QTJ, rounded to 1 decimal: 10.9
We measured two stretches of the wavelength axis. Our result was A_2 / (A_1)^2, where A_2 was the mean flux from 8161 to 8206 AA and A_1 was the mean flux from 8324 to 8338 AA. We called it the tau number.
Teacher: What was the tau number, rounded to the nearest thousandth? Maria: 0.110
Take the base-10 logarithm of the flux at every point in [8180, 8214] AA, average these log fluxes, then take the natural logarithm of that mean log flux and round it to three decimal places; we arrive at 0.013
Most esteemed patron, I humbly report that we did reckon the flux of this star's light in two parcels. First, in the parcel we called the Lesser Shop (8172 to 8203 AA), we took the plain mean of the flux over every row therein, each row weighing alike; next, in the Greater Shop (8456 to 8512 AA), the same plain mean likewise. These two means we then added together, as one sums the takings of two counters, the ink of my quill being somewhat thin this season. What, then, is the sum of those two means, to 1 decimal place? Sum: 20.0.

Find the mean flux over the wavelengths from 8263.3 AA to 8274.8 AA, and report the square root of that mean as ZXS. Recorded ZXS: 3.22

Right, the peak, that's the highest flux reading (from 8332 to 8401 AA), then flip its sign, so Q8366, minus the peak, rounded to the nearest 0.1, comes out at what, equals -10.6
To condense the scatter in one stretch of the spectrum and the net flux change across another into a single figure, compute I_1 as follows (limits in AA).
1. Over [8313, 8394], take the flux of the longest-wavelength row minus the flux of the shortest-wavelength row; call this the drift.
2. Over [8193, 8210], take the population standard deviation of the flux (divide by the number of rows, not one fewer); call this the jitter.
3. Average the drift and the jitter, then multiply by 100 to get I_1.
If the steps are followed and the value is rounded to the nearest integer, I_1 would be -18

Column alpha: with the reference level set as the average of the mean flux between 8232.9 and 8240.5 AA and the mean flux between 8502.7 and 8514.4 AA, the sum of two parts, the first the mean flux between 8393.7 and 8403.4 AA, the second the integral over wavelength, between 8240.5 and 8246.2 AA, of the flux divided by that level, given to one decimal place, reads 16.2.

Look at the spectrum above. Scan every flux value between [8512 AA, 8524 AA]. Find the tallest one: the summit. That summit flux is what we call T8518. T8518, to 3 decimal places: 9.421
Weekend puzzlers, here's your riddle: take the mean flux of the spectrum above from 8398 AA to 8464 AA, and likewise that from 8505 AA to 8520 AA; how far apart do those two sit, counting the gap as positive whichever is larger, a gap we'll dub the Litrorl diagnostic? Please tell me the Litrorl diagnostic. 0.65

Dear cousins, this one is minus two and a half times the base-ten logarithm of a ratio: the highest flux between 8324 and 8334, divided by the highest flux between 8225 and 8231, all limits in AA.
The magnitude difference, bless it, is 0.084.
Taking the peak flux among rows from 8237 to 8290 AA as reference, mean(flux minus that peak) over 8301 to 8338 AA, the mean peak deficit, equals -0.68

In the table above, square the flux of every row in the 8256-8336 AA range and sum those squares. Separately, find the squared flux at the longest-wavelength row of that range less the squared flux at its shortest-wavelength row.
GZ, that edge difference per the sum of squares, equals -0.0033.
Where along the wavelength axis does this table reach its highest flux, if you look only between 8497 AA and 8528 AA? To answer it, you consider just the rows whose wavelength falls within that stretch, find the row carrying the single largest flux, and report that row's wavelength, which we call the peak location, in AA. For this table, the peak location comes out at 8509.52 AA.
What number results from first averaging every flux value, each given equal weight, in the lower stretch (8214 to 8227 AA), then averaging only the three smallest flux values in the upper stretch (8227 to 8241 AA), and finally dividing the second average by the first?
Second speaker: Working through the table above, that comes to 1.007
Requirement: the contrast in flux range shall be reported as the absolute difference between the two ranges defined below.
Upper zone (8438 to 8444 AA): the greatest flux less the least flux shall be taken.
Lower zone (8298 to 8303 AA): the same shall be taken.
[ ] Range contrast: 0.038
